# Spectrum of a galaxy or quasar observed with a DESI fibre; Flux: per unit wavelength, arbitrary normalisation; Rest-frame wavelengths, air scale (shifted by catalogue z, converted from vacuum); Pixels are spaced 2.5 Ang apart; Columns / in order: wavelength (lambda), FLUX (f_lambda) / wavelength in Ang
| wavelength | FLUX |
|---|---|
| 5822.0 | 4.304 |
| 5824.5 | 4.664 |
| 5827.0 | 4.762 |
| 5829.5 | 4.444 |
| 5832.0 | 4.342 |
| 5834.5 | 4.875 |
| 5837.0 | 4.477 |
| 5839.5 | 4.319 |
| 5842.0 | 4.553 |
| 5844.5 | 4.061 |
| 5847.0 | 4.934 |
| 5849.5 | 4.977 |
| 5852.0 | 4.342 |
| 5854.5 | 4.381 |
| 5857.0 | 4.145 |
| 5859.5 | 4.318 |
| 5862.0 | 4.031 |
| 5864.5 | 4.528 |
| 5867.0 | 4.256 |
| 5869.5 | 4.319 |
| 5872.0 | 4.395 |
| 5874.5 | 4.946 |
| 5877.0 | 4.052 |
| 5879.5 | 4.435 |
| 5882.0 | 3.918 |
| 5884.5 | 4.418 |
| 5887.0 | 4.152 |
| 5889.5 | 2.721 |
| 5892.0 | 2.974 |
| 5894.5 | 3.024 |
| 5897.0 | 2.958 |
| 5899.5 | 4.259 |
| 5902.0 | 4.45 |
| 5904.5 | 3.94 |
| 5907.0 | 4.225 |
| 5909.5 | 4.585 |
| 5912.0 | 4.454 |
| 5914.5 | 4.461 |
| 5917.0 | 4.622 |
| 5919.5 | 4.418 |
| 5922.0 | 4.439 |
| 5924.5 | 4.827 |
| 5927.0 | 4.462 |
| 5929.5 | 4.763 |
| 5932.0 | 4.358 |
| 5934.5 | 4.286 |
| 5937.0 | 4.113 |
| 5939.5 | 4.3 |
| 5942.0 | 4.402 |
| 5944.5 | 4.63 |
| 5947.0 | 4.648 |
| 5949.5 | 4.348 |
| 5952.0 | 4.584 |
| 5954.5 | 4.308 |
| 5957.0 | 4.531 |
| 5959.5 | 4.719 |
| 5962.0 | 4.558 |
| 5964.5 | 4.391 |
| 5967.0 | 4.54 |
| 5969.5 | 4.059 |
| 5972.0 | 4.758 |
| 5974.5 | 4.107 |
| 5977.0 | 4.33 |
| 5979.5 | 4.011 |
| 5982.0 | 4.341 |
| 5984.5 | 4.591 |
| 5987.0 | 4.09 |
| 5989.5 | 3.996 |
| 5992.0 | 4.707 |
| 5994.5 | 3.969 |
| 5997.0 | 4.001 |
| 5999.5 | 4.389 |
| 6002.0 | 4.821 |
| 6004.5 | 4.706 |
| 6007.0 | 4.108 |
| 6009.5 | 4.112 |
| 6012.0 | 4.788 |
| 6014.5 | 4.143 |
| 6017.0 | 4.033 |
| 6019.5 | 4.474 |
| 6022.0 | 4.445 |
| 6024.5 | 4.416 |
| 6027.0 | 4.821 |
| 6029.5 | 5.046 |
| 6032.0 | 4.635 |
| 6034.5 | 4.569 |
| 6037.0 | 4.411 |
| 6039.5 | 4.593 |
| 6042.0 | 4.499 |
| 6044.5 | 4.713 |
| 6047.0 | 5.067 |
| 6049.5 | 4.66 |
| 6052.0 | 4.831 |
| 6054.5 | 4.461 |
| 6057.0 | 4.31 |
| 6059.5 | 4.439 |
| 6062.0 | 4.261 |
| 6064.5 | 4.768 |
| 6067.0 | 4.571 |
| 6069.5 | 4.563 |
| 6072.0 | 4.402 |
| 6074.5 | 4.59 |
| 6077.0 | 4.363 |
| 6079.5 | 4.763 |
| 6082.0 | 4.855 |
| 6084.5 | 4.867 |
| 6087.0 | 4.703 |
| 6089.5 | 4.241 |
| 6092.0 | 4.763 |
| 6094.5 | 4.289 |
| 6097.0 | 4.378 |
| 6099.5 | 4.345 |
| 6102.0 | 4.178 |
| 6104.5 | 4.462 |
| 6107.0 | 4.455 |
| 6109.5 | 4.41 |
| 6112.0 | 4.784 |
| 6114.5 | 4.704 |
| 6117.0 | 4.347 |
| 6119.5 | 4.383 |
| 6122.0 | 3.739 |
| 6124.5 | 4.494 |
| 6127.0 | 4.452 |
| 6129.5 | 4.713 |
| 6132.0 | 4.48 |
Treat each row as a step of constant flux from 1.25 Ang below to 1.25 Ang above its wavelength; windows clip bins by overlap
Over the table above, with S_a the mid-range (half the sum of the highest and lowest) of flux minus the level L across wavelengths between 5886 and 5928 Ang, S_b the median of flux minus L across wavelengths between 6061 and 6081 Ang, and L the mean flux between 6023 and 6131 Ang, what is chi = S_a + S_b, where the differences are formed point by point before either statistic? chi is -0.74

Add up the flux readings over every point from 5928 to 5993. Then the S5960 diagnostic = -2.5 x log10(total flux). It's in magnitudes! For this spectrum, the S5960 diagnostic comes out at -5.15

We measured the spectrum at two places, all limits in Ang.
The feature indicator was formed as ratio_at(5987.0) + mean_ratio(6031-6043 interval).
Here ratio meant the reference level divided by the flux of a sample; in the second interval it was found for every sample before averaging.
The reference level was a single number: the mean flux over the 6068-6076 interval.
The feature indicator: 2.10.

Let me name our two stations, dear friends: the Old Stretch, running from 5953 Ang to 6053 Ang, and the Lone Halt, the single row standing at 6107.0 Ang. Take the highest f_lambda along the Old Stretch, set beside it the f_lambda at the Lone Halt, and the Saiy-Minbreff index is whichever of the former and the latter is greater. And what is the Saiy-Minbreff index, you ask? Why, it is 5.07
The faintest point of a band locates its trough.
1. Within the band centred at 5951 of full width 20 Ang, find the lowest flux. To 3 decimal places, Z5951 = 4.308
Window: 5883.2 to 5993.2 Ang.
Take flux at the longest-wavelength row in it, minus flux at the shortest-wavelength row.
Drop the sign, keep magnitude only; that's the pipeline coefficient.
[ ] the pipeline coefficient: 0.3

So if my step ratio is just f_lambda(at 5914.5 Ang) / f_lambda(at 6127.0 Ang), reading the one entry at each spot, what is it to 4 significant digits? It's 1.002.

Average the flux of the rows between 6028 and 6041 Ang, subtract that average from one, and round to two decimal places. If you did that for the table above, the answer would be -3.65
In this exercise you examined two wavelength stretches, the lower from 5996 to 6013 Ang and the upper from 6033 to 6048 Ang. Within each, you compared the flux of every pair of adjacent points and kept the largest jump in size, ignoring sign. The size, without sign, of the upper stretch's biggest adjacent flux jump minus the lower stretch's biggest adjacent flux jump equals 0.32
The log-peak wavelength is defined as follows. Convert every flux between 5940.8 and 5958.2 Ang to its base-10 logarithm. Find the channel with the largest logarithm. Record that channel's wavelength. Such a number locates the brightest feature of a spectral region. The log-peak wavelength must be 5947.0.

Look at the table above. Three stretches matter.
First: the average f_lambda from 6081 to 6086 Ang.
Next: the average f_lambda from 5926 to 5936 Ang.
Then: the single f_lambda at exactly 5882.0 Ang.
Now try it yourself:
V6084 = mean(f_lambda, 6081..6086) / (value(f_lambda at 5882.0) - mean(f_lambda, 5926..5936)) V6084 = -9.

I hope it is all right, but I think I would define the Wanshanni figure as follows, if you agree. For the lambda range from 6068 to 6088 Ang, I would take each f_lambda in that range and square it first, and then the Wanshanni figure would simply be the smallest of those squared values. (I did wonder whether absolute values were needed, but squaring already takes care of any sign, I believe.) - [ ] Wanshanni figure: 19.0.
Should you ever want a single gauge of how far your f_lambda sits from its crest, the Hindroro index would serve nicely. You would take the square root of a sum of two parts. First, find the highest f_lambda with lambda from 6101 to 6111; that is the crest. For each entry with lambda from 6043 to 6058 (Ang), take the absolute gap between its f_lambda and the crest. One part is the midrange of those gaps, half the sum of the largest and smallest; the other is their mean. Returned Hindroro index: 0.75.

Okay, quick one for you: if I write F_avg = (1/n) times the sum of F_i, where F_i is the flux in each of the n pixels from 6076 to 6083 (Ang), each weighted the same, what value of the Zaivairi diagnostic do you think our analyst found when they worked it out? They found 4.7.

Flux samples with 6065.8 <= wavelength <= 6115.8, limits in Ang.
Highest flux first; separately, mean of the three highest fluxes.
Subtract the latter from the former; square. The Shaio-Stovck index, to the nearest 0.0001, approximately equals 0.0010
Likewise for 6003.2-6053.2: 0.0073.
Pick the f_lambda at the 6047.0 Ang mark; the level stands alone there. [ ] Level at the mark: 5.067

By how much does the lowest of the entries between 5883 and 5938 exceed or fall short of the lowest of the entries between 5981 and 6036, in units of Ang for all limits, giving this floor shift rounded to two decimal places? -1.25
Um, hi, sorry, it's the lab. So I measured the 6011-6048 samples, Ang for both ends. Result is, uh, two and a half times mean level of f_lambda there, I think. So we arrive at 11.4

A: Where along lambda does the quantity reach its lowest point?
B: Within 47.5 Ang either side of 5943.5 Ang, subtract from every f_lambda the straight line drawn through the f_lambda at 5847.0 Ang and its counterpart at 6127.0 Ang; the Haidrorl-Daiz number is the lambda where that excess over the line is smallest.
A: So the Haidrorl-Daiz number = 5897.0 Ang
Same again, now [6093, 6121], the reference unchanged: 6102.0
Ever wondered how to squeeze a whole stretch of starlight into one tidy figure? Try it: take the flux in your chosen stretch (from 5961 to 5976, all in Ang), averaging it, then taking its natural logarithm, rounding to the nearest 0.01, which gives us 1.48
